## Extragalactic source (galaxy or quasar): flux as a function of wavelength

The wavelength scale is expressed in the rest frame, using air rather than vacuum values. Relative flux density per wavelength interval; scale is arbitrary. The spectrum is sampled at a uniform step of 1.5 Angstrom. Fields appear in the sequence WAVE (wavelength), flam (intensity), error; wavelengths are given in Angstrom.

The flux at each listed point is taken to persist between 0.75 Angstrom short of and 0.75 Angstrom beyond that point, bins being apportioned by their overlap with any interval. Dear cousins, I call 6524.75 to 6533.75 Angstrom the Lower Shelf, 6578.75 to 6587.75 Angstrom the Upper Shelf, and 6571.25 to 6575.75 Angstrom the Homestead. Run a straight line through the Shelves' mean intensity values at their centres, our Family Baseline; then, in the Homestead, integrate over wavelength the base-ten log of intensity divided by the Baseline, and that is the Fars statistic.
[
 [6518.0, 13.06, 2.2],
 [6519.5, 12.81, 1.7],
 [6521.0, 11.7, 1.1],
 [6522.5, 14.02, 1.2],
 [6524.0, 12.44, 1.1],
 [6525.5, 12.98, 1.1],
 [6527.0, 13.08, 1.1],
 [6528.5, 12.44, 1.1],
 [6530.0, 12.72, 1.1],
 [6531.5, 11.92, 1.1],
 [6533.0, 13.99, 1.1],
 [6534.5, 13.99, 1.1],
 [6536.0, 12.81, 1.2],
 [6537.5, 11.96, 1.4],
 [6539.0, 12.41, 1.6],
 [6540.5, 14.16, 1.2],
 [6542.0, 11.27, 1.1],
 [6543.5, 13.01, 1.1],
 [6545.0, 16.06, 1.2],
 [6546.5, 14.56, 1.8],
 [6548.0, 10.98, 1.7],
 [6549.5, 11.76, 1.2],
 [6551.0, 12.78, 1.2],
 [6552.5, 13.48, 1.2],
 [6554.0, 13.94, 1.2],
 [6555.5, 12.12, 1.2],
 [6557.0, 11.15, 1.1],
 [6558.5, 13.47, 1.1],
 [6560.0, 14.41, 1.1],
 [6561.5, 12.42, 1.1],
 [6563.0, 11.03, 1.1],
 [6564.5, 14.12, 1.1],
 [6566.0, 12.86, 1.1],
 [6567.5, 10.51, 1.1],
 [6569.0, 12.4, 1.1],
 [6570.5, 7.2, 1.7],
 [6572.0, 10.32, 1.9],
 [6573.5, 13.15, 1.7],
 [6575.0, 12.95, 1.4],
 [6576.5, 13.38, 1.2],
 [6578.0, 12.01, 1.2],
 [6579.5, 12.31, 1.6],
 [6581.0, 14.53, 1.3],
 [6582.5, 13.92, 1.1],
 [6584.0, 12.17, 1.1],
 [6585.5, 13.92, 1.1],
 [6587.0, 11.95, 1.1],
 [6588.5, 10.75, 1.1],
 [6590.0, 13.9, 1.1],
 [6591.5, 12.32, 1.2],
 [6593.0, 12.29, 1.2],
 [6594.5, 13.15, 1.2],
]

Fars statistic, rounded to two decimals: -0.16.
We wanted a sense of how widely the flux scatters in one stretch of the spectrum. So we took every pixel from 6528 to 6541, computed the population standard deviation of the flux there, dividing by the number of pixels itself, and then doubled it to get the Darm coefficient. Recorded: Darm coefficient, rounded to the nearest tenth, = 1.7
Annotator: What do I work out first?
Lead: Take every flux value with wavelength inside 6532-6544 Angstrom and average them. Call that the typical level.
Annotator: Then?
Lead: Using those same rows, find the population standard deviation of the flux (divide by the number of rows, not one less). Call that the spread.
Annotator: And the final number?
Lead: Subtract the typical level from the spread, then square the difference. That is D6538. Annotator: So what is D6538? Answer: 143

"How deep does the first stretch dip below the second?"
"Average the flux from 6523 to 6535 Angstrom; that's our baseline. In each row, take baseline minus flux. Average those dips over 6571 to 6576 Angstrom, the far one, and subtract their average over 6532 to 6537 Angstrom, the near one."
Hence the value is 1.5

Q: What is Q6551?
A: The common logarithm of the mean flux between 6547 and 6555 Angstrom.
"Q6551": 1.10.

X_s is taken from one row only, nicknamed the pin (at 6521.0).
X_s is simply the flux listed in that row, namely 11.7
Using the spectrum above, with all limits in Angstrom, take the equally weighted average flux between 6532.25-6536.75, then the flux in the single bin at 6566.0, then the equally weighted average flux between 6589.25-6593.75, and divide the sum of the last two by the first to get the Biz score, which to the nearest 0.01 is 1.89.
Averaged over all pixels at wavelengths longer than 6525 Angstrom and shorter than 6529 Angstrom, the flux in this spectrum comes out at 12.8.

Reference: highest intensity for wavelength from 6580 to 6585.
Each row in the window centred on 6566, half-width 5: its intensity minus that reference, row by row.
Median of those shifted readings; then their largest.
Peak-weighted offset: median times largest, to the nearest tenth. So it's 0.9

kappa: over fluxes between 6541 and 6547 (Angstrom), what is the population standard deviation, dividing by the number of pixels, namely 1.78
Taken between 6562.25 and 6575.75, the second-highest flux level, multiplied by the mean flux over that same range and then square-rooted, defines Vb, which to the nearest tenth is 12.4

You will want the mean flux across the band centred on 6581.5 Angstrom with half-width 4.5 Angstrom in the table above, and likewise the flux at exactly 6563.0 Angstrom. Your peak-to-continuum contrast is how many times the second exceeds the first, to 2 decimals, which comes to 0.84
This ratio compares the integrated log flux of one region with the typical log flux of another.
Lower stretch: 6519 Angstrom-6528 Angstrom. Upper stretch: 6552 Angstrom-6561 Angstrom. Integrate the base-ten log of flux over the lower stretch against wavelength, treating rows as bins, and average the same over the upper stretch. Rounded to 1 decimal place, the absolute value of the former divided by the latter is 8.9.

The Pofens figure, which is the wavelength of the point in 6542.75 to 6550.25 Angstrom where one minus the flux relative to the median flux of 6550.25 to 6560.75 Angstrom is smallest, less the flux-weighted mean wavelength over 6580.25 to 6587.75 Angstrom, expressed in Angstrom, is -38.9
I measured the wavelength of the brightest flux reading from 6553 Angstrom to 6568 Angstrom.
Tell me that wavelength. 6560.0 Angstrom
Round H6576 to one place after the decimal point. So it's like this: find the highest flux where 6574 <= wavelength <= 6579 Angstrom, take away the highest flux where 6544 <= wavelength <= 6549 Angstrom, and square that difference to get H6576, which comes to 7.2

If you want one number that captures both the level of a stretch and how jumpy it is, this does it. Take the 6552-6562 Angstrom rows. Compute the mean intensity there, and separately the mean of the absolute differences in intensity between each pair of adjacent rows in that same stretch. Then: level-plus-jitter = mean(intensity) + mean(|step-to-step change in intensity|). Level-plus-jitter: 14.4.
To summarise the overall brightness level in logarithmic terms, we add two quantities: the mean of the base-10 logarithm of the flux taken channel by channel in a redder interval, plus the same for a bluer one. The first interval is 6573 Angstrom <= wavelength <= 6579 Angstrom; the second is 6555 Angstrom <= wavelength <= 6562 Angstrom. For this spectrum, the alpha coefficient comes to 2.21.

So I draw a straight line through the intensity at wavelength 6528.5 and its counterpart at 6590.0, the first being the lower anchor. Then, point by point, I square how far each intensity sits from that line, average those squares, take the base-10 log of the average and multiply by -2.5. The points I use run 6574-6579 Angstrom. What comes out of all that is 0.01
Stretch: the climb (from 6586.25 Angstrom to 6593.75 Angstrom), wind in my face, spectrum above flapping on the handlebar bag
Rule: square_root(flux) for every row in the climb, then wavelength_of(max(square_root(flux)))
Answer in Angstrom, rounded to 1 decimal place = 6590.0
